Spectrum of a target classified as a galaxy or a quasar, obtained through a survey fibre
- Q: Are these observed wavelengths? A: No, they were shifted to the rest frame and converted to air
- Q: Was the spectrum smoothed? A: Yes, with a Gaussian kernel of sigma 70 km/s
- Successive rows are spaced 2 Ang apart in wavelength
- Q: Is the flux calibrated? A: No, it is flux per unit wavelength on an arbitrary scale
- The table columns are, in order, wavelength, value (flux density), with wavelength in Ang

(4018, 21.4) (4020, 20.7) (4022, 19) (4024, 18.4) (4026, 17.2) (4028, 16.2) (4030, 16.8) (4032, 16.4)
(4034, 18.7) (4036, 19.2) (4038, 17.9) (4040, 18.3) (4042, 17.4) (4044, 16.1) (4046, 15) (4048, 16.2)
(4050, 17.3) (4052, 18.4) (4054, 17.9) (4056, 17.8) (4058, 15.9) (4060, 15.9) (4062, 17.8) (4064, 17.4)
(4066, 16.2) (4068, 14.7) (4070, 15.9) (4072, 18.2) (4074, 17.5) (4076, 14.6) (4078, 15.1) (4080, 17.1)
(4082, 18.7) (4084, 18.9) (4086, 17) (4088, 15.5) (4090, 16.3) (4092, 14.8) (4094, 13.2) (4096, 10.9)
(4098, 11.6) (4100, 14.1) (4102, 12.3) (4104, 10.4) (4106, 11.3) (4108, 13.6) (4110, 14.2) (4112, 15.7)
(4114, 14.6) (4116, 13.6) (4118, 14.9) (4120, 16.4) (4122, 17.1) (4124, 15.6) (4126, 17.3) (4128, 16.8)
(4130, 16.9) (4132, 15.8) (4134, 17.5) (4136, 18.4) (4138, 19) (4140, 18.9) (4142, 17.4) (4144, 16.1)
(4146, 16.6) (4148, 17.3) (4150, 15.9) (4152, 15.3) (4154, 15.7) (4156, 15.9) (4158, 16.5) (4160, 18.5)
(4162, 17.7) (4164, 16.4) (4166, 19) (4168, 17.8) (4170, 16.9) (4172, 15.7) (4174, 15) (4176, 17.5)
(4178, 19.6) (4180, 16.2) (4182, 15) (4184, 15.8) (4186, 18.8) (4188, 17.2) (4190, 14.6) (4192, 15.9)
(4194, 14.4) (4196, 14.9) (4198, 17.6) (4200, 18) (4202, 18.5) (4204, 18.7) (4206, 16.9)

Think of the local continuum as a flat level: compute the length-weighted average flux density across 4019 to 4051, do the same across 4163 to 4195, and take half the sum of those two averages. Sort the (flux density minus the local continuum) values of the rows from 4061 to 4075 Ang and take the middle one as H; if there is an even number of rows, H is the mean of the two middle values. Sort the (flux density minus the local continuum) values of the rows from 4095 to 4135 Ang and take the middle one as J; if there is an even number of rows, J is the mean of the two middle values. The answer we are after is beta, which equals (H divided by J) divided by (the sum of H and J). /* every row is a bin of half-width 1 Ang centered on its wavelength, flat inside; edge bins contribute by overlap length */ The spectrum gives 0.1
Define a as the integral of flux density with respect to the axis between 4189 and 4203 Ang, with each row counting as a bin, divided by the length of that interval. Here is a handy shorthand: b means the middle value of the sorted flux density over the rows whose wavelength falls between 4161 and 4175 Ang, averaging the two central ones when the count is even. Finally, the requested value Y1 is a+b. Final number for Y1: 33.2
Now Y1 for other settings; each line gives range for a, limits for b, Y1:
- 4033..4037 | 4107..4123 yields 33.7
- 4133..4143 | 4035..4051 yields 35.6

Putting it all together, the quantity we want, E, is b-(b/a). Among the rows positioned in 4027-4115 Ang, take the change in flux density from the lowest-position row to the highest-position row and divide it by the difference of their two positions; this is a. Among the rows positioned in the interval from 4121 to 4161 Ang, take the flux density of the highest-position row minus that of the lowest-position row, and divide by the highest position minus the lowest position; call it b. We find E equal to 2.0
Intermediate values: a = -0.02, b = 0.04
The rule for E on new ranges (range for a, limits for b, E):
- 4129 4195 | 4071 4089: -4.5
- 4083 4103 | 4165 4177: -0.6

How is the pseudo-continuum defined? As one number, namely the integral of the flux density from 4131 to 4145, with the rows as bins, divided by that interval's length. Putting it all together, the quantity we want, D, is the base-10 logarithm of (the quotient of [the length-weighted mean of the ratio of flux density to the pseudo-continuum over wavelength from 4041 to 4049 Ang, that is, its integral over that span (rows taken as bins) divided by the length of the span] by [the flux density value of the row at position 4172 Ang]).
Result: -1.23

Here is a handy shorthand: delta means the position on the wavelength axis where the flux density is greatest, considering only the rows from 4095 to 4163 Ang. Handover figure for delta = 4138 Ang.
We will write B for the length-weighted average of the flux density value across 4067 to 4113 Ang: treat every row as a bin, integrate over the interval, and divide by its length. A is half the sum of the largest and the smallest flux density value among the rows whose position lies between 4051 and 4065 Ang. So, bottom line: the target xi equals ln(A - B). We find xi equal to 0.8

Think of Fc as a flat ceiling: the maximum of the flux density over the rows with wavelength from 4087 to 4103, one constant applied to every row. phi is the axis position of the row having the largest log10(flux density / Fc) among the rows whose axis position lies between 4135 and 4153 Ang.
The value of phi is 4138 Ang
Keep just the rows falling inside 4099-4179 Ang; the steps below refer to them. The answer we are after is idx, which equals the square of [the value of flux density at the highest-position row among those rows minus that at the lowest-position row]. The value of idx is 30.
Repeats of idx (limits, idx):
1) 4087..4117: 4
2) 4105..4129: 30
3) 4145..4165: 0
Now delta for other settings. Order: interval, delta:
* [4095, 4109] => 4100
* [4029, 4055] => 4036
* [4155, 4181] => 4178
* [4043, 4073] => 4052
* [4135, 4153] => 4138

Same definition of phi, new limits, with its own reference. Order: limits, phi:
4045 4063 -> 4052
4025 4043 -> 4036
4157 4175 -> 4166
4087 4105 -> 4090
